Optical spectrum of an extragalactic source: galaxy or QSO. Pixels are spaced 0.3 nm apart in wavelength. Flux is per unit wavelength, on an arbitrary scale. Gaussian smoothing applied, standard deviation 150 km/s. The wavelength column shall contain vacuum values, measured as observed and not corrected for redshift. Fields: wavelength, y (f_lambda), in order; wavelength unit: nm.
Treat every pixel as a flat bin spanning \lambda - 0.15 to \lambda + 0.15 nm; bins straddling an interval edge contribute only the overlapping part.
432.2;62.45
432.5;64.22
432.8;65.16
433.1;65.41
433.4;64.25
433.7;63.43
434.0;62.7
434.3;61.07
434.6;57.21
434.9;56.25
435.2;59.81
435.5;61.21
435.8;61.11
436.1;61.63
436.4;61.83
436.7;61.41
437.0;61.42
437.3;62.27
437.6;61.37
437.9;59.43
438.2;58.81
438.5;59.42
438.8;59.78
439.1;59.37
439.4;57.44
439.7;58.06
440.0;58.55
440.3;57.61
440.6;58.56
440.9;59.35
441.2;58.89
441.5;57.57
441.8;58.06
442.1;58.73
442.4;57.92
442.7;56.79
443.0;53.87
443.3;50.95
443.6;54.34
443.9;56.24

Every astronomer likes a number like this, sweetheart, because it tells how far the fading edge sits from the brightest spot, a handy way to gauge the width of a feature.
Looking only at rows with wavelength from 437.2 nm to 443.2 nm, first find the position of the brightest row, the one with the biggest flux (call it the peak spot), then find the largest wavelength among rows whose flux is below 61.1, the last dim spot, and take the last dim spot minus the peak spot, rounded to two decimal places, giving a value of 5.70 nm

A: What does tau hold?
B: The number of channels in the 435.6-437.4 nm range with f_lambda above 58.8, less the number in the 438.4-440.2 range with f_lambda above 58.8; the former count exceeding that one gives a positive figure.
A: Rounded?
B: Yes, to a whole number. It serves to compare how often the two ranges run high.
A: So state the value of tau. 3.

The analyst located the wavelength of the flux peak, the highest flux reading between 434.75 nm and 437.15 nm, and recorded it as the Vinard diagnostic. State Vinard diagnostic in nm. 436.4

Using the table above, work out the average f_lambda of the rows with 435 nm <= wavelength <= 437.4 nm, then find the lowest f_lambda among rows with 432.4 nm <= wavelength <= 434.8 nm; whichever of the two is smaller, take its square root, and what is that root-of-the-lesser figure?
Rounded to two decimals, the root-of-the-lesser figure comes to 7.56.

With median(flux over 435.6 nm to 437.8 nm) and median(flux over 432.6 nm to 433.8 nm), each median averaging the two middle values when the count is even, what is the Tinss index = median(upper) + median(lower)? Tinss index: 126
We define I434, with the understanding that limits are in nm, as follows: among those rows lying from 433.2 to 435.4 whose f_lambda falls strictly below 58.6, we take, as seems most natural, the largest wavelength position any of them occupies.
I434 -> 434.9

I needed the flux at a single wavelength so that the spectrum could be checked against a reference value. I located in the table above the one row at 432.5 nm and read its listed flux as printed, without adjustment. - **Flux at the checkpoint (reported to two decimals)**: 64.22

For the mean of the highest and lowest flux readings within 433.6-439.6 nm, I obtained 59.8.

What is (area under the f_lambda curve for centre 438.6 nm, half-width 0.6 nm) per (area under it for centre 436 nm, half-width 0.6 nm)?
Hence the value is 0.966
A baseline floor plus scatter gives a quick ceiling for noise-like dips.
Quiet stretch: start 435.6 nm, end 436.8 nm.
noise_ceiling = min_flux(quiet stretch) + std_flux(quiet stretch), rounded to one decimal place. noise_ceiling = 61.4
